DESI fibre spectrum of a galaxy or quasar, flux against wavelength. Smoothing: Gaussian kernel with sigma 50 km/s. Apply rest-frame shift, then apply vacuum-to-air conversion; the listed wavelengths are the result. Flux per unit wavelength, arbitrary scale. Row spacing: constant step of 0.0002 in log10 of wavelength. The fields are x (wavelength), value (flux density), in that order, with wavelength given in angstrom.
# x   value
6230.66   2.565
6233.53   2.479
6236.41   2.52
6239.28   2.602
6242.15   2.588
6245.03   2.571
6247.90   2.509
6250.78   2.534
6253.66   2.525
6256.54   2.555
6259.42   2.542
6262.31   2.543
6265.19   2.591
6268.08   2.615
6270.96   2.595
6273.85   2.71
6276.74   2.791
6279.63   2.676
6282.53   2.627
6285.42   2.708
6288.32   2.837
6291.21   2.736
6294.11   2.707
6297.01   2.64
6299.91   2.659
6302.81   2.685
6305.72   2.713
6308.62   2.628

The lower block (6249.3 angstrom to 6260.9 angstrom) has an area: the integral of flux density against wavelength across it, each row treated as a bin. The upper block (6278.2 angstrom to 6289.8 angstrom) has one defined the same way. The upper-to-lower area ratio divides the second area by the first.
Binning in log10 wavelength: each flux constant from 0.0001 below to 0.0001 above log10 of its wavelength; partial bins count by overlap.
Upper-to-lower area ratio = 1.07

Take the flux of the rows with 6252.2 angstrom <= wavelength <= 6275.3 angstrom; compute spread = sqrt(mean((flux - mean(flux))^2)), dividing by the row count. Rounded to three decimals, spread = 0.056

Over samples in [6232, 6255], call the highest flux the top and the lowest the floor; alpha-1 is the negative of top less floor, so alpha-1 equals -0.12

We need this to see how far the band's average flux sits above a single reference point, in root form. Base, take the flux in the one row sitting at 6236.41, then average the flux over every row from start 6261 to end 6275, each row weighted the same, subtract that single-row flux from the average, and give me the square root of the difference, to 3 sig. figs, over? 0.301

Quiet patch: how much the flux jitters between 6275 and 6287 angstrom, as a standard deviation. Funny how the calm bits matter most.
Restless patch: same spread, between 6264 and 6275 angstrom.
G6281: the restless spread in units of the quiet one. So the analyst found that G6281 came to 0.81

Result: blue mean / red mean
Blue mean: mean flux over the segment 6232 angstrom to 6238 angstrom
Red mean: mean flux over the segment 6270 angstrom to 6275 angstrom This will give 0.94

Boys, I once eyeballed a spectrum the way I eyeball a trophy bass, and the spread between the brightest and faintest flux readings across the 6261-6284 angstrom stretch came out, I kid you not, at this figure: 0.25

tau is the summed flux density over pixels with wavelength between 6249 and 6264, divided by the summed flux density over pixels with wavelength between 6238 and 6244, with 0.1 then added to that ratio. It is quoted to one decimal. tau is 2.5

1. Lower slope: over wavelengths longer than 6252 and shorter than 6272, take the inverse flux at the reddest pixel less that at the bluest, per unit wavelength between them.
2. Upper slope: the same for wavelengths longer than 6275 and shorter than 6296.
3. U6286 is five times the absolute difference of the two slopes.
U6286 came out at 0.006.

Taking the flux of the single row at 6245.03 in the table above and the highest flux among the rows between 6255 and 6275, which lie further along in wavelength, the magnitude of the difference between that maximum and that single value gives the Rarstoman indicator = 0.14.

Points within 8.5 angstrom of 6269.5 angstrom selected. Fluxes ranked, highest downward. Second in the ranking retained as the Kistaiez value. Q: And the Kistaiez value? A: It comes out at 2.71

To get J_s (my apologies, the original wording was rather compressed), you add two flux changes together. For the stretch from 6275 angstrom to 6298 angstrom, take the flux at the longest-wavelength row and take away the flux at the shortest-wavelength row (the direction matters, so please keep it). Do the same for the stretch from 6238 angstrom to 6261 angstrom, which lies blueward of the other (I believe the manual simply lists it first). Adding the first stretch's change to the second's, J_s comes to -0.21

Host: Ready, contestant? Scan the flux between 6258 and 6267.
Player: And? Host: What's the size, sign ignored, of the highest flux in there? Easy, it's 2.59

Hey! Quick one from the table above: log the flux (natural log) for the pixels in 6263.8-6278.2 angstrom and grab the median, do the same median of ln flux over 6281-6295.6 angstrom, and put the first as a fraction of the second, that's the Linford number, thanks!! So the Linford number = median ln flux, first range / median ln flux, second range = 0.965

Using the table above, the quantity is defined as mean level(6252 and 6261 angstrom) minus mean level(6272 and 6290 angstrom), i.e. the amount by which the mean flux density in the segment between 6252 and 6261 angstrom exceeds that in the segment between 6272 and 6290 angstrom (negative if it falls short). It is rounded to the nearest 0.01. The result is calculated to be -0.18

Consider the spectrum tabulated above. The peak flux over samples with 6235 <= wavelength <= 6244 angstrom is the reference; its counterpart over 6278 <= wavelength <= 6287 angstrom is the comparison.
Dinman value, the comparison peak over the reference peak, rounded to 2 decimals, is 1.04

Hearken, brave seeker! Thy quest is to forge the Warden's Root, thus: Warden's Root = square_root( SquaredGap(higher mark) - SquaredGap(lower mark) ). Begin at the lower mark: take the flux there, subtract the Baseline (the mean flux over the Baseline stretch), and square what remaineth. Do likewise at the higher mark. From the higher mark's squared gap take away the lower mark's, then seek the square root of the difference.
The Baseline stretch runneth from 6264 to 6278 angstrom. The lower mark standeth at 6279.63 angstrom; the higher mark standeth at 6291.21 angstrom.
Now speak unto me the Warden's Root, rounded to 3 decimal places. 0.074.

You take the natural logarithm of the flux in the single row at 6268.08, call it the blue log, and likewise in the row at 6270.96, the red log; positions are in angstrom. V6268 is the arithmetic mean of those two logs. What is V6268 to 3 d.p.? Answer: 0.957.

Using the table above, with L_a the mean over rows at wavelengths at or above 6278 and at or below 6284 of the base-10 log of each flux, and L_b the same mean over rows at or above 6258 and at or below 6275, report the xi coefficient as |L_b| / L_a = 0.98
